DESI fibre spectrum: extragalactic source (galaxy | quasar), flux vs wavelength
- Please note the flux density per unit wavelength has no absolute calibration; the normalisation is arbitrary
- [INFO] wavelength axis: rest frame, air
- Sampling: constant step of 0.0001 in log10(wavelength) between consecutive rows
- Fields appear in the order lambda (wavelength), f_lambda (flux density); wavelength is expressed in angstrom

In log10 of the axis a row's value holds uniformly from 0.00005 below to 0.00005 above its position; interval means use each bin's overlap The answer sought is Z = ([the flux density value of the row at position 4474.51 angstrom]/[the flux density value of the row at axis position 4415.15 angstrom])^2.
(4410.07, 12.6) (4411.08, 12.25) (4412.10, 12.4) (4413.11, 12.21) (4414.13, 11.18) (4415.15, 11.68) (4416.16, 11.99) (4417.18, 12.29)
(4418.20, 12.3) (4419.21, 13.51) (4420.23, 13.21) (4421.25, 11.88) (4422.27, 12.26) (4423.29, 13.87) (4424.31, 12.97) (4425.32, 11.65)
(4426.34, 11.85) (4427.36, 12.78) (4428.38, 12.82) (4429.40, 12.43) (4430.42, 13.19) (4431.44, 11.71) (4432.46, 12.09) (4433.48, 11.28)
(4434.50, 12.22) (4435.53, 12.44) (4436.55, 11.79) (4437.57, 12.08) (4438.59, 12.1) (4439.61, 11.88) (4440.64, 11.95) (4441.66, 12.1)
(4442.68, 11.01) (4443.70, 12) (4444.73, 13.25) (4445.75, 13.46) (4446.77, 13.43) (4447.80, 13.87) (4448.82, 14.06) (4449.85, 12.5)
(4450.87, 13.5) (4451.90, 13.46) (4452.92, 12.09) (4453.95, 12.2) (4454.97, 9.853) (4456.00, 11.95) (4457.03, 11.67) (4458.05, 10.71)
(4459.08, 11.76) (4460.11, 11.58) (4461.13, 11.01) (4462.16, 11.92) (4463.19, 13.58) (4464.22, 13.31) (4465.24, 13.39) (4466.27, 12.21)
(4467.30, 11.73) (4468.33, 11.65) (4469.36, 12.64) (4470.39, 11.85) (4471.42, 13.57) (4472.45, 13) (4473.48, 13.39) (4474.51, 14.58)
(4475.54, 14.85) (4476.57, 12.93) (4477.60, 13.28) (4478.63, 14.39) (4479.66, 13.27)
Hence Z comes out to 1.56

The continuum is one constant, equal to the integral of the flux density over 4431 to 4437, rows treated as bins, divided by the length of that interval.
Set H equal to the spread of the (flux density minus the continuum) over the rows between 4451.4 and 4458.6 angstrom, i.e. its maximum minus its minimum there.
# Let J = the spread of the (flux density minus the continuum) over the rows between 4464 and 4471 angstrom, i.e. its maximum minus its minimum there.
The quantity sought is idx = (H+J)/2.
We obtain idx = 2.7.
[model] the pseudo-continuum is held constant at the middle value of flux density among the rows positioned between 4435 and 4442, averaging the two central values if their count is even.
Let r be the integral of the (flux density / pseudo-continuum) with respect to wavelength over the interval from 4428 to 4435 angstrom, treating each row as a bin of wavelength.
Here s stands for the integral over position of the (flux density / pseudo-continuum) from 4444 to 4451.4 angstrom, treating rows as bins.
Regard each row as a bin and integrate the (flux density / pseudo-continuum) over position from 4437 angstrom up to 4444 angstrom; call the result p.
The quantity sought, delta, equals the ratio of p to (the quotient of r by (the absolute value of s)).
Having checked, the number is 8.0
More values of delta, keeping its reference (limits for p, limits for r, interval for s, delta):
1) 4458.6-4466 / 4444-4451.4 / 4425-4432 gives 6.6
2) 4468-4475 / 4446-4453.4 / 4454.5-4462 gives 6.5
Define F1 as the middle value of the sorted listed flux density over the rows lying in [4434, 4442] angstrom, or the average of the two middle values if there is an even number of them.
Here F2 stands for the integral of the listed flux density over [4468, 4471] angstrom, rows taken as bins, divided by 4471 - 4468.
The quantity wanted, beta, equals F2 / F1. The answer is 1.00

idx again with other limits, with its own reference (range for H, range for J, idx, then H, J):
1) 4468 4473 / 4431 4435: 1.4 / 1.9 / 0.94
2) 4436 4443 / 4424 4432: 1.3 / 1.1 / 1.54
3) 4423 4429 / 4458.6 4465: 2.4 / 2.2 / 2.57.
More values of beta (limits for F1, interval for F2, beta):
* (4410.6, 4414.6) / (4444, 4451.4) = 1.09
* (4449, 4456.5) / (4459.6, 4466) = 1.02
